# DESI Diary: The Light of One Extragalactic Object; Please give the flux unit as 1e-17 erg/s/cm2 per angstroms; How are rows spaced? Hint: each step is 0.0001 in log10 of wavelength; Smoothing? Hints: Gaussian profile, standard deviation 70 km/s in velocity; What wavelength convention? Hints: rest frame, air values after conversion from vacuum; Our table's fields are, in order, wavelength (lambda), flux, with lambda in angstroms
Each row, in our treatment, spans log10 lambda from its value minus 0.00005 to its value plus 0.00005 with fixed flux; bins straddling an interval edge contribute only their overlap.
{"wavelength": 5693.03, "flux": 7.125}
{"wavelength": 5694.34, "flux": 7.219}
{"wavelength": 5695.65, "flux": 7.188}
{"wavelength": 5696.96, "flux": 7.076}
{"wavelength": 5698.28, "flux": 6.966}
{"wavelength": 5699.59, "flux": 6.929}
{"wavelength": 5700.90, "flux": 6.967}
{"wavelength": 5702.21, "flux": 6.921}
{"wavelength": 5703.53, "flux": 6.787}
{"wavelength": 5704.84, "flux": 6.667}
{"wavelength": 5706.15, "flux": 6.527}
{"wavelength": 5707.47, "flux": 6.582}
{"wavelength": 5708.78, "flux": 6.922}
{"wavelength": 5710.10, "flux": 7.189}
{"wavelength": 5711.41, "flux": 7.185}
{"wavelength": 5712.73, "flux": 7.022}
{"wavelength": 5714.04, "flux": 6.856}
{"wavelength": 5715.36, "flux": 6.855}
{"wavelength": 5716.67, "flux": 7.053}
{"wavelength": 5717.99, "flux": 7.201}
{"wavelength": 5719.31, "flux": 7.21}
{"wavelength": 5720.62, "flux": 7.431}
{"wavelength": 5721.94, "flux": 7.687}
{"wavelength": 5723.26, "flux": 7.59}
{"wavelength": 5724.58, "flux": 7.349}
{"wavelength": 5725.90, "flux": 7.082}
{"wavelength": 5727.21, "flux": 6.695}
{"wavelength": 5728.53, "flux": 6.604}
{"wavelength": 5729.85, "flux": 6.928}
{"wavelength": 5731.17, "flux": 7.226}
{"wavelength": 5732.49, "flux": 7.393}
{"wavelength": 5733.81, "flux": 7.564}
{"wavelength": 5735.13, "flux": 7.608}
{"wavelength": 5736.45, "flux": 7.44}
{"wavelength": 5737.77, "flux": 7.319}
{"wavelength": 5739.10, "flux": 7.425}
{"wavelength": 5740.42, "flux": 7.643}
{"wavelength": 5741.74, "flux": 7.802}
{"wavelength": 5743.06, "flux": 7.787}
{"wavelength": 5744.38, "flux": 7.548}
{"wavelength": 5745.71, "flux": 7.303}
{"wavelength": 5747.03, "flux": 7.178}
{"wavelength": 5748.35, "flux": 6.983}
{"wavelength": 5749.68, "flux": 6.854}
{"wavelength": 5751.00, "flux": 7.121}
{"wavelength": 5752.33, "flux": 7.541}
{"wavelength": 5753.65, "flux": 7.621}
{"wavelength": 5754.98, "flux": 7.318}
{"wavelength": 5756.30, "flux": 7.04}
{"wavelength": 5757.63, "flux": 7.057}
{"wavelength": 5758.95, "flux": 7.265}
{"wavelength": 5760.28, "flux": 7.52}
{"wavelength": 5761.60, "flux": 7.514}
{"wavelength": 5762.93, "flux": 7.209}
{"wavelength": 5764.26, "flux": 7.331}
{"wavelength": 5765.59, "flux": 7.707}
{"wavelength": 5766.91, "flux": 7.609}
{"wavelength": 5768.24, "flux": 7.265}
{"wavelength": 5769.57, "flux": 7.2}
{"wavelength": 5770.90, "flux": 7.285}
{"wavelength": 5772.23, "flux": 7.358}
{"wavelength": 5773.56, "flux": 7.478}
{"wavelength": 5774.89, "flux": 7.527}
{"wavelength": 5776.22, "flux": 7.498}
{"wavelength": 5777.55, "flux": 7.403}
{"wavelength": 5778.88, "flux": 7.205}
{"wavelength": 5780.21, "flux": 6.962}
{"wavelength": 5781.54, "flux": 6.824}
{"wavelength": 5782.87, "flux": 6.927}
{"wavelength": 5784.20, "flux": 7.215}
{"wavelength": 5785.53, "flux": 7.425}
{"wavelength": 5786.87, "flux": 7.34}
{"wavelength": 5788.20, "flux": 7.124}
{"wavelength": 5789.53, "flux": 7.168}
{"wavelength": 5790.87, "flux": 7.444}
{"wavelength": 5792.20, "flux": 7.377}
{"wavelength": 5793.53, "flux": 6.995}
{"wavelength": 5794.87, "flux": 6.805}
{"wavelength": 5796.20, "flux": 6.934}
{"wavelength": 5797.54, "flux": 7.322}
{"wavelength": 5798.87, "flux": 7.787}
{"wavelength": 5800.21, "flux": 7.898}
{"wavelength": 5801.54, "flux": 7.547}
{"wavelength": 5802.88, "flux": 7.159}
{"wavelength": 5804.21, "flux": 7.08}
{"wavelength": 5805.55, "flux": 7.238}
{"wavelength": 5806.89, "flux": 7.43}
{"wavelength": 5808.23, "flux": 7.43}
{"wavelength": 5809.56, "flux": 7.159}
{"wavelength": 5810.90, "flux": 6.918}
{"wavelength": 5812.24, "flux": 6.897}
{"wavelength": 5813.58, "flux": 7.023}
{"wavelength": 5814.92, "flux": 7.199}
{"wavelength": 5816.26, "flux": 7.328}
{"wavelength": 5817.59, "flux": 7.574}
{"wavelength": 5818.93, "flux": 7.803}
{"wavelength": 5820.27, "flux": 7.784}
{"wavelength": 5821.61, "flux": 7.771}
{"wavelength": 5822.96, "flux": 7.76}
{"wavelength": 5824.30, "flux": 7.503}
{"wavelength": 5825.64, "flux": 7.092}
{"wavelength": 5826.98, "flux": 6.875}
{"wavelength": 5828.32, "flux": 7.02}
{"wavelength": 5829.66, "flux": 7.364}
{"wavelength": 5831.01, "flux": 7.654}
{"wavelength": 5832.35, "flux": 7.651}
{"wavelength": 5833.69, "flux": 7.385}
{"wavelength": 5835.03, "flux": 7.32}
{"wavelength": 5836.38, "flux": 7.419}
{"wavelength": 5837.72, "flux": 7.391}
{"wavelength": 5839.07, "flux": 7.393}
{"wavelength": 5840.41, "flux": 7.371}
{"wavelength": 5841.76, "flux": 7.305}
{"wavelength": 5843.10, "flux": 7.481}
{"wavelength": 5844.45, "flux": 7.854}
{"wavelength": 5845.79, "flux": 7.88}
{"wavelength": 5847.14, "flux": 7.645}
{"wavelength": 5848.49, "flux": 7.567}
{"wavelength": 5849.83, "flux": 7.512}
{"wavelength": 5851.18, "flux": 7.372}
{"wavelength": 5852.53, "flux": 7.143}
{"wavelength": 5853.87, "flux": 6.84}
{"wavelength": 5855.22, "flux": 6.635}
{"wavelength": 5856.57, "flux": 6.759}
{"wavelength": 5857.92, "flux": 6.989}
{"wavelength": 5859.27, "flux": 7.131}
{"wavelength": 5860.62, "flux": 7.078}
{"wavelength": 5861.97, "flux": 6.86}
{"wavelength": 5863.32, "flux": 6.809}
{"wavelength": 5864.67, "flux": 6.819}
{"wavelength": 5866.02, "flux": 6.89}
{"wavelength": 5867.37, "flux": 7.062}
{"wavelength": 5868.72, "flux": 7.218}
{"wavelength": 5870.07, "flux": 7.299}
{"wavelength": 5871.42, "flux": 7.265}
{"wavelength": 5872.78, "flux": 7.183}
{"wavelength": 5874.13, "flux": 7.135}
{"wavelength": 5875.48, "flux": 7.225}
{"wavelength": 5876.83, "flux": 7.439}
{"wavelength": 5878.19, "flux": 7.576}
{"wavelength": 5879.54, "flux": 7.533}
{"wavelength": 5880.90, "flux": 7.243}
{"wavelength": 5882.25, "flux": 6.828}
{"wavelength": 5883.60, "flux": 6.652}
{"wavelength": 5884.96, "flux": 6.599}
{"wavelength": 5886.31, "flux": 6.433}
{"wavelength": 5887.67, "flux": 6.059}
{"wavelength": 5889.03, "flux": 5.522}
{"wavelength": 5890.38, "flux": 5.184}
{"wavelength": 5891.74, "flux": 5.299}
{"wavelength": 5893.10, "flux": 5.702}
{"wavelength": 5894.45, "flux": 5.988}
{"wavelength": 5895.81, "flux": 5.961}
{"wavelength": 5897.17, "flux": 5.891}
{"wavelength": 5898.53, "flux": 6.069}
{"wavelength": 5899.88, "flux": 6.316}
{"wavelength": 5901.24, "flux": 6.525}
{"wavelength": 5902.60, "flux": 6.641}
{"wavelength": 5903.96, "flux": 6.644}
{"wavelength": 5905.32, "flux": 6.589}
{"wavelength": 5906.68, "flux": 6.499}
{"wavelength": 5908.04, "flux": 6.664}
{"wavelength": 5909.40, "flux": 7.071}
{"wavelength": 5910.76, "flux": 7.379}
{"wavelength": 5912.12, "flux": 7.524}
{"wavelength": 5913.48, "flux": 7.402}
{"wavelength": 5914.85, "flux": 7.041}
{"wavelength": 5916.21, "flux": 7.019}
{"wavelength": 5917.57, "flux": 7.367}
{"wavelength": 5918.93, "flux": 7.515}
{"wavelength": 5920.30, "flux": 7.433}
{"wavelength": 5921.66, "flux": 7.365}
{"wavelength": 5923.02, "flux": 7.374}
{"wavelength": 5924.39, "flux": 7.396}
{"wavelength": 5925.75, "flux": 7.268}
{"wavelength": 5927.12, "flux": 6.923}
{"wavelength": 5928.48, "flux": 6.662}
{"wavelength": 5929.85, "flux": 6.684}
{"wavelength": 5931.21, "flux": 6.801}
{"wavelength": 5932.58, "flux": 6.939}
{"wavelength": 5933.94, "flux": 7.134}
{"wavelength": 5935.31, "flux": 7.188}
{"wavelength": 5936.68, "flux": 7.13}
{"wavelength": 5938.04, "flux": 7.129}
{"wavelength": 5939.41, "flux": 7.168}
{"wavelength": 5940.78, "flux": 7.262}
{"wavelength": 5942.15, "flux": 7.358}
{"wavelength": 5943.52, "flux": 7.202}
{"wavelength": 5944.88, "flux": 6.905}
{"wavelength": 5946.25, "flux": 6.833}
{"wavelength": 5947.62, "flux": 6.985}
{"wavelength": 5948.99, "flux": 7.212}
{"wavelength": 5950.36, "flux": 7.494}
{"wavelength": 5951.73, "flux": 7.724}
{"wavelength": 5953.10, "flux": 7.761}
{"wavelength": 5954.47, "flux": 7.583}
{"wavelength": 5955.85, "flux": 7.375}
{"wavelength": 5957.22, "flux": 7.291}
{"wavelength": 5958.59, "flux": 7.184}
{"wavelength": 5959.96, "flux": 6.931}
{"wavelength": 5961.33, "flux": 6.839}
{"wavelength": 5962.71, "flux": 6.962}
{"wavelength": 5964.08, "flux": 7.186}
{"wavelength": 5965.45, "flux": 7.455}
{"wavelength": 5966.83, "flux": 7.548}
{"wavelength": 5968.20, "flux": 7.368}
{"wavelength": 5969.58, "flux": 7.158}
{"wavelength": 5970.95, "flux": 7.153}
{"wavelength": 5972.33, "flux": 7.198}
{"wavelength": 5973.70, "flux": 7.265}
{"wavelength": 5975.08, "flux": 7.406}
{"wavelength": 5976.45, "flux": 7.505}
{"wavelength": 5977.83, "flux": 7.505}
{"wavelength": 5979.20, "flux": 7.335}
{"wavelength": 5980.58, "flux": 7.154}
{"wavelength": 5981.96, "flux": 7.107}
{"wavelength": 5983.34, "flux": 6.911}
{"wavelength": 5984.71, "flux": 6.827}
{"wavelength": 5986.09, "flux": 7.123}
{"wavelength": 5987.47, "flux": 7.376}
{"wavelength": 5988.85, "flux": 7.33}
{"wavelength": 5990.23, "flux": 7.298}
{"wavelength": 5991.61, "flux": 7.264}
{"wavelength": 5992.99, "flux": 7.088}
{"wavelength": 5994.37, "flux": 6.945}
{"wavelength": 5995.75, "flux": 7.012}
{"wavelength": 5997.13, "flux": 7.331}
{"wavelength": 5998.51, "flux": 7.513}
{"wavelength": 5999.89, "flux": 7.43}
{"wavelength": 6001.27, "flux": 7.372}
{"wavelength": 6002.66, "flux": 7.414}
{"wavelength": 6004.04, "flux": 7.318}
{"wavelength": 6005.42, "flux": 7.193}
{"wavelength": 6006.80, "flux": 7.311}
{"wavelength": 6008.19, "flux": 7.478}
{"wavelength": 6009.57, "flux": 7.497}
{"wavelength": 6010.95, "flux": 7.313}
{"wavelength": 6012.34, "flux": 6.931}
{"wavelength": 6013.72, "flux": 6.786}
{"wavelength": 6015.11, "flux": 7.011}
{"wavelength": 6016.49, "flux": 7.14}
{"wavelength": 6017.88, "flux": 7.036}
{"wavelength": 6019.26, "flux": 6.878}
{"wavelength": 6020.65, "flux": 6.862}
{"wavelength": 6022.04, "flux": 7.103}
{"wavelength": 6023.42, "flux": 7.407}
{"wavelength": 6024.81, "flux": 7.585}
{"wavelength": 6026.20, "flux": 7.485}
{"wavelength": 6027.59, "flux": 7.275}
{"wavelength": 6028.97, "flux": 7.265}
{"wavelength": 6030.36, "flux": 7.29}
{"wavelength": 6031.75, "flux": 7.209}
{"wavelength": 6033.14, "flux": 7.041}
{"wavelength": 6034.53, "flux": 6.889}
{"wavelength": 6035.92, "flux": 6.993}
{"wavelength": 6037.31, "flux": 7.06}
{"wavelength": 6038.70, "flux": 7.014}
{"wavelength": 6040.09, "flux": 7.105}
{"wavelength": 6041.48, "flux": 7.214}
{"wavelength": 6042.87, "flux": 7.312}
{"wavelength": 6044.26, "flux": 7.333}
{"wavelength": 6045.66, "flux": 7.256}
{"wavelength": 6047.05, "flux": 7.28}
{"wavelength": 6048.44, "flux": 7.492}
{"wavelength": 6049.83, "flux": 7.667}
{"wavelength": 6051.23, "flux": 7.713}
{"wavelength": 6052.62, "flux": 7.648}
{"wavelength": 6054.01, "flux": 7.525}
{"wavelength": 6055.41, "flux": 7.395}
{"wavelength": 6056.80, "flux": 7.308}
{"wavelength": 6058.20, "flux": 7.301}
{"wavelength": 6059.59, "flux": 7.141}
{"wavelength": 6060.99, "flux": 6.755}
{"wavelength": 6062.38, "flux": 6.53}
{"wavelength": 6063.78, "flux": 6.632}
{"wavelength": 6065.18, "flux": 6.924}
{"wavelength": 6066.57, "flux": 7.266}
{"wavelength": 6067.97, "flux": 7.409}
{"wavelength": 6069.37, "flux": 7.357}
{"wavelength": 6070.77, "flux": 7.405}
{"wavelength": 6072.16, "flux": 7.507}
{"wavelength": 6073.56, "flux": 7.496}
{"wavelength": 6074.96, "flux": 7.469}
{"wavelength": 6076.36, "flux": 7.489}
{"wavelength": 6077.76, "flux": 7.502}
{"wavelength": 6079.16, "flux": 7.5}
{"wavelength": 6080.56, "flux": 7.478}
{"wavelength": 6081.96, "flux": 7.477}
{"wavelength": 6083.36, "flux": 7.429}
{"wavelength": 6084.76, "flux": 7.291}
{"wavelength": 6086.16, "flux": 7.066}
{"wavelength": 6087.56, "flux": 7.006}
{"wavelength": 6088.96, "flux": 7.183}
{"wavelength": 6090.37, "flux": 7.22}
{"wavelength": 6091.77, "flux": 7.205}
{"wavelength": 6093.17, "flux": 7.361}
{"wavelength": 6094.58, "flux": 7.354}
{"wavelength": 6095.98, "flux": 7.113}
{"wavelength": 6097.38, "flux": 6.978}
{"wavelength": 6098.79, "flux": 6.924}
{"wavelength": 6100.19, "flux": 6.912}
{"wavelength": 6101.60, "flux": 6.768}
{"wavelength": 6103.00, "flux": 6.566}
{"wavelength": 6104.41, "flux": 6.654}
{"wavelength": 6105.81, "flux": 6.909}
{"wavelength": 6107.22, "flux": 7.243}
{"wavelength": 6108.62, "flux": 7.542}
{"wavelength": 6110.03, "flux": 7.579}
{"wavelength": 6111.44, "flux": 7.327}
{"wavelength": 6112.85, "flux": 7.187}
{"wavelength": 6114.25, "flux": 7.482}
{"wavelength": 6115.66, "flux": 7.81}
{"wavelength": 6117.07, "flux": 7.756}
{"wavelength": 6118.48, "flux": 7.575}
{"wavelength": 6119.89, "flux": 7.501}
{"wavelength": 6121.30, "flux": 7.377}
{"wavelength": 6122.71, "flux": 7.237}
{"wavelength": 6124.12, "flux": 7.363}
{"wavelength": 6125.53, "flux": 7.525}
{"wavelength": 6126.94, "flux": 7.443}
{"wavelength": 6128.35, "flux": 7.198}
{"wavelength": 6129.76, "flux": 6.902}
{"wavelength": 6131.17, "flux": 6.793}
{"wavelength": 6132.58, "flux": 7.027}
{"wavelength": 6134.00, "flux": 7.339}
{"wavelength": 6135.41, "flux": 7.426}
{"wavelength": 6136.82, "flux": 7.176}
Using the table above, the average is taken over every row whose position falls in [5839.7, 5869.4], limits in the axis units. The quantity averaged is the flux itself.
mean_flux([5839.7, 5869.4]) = 7.19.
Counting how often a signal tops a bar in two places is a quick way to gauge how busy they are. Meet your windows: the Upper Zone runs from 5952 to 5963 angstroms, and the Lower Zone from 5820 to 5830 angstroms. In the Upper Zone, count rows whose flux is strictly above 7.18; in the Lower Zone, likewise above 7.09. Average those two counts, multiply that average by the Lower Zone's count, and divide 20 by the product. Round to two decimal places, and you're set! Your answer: 0.61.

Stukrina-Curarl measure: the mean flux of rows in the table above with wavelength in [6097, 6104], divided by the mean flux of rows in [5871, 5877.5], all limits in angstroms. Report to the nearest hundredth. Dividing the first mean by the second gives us 0.94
